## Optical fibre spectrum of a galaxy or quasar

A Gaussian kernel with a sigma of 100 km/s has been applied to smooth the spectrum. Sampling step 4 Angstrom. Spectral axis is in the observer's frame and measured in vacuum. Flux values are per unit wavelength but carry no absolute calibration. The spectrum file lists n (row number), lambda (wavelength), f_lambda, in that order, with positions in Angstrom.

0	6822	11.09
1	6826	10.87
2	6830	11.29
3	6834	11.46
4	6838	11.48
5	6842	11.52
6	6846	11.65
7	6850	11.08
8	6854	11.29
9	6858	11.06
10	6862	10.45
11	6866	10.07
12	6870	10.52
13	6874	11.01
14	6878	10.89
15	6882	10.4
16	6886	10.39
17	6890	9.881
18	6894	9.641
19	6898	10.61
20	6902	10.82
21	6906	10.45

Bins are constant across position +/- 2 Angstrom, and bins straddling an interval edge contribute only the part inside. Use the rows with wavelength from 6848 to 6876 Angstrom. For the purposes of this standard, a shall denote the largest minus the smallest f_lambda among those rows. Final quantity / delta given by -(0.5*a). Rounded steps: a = 1.2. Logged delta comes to -0.61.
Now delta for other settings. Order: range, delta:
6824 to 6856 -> -0.39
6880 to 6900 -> -0.48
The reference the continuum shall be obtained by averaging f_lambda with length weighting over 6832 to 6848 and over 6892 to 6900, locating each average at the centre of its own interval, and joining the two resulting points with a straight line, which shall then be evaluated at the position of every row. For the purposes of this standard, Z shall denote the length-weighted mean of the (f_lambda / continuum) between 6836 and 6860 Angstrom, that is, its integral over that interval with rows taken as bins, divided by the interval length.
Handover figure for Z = 1.00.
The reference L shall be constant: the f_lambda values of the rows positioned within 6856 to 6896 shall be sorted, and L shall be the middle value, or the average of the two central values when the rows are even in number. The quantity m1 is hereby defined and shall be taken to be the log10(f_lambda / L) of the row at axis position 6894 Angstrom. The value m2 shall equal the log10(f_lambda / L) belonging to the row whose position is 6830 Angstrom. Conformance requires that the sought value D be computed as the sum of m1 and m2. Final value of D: 0.001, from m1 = -0.03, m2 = 0.035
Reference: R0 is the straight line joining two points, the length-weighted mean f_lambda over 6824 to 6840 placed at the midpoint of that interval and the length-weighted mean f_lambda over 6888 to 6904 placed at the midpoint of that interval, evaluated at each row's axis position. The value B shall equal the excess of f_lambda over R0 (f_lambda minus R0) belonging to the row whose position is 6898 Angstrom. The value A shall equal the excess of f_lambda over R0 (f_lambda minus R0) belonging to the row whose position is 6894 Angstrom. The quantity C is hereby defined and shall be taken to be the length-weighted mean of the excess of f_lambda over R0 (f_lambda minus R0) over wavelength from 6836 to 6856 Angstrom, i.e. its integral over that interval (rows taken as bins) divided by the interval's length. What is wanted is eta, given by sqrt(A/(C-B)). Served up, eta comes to 3.6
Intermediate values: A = -0.6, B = 0.4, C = 0.36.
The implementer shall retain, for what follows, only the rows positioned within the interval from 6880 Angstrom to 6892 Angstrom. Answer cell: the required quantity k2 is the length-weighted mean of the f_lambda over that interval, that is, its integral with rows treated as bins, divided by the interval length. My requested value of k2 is 10.2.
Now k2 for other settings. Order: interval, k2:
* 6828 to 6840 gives 11.4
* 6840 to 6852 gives 11.4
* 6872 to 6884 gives 10.8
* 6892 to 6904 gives 10.4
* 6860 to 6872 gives 10.3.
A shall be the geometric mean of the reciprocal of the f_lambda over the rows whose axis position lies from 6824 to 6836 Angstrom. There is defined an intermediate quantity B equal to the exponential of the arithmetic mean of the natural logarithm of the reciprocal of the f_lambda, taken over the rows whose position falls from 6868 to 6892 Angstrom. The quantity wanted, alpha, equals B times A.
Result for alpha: 0.0085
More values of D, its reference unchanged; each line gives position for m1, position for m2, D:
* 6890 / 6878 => -0.004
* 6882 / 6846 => 0.047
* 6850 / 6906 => 0.028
